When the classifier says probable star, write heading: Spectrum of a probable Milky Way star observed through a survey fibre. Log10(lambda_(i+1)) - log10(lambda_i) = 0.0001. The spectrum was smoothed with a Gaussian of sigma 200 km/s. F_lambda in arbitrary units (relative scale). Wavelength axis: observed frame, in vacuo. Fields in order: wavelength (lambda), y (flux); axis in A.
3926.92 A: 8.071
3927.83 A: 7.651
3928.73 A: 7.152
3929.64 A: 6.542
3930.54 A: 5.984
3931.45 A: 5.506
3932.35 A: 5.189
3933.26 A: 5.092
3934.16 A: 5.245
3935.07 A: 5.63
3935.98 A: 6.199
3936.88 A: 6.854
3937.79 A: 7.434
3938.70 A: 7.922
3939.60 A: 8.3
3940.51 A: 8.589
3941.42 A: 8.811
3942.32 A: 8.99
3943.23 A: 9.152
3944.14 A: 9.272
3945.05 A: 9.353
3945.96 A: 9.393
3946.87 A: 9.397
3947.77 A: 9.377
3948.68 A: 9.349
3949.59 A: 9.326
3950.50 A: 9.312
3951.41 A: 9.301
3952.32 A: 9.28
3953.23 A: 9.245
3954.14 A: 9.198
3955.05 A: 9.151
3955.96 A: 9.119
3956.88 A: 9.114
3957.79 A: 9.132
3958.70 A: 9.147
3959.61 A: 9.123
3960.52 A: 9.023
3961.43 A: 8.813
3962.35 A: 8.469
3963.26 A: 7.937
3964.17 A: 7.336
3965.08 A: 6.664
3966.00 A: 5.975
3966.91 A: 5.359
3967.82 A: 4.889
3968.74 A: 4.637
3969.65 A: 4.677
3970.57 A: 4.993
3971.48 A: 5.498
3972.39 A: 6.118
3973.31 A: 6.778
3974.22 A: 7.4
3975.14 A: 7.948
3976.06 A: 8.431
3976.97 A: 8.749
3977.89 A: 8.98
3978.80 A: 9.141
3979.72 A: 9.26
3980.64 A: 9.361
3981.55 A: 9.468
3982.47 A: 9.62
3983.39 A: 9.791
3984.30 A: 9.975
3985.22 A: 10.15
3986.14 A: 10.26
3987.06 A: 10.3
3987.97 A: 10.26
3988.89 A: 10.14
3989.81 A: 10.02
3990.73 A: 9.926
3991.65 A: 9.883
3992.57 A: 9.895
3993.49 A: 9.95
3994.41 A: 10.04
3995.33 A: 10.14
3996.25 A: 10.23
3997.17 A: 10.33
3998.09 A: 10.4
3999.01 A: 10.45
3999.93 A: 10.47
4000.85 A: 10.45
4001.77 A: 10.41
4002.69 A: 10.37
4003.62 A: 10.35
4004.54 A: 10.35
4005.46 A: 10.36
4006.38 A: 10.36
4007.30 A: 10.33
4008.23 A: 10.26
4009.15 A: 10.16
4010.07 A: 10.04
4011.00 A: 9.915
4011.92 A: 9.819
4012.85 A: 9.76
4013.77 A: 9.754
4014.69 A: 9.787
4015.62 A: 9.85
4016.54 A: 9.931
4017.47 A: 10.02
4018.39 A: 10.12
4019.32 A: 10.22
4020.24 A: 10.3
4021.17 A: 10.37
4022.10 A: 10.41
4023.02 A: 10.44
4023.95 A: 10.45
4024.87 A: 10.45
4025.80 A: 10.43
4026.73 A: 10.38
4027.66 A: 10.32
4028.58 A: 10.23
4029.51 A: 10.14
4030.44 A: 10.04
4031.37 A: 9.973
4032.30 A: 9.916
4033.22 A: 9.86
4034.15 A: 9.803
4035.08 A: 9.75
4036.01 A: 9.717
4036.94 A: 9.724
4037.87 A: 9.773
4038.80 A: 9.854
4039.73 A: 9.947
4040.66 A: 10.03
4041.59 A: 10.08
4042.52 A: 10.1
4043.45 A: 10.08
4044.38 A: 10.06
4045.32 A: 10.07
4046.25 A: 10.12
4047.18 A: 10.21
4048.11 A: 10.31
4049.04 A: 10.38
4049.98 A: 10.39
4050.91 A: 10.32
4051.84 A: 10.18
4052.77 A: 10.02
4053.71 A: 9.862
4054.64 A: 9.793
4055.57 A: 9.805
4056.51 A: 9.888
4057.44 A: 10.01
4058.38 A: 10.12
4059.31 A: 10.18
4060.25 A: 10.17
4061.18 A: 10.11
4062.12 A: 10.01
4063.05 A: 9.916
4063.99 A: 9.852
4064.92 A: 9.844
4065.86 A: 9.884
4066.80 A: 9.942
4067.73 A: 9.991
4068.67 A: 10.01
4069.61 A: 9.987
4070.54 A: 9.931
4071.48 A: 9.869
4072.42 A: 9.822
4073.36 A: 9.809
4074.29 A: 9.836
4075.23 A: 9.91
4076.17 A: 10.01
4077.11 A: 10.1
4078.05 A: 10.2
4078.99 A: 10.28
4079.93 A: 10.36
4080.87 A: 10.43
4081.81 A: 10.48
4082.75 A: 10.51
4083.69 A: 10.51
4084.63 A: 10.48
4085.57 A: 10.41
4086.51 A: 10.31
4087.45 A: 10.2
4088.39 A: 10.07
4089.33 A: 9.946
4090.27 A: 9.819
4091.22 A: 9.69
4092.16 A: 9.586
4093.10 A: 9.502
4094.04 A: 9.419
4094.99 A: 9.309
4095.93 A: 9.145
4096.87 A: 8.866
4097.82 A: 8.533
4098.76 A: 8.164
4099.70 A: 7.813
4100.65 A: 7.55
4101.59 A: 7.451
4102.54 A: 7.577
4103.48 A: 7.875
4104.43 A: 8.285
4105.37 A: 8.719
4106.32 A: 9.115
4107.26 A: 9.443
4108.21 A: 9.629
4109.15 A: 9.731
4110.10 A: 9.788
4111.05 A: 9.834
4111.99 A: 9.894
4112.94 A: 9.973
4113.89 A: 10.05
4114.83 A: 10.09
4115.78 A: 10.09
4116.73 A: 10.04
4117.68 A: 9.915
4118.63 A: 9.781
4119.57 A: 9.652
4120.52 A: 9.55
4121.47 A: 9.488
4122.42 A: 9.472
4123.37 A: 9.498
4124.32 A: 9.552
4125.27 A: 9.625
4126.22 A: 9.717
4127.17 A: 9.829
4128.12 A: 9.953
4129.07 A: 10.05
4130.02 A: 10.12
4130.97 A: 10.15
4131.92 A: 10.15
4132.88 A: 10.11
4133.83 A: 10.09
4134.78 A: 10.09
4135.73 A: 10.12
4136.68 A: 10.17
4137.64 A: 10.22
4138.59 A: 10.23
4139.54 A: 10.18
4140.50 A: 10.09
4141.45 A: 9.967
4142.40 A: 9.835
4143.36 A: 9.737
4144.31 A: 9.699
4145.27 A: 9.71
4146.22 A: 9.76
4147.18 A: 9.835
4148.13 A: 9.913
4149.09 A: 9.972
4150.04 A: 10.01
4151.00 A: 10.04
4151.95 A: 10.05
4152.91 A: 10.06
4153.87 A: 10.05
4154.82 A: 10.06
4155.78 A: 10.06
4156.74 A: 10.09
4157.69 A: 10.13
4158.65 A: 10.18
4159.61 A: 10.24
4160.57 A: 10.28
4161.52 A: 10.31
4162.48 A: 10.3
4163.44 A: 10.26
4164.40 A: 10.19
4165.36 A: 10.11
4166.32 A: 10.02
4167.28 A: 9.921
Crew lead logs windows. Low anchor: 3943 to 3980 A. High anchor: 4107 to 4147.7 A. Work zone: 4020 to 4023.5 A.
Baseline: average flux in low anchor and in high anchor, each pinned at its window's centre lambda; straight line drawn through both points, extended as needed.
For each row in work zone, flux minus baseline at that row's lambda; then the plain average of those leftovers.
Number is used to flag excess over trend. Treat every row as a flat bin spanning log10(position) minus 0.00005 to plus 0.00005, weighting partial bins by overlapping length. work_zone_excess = 1.6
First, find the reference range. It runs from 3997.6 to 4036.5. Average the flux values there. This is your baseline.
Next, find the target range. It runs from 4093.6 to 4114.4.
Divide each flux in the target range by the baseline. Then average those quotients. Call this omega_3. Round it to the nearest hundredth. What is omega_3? 0.88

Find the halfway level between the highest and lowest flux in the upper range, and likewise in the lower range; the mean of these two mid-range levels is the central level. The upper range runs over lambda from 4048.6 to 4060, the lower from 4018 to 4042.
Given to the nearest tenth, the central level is 10.1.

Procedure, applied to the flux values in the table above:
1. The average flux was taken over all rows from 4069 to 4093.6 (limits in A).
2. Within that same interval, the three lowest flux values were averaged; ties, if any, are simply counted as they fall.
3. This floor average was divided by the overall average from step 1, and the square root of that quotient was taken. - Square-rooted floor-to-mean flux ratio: 0.9756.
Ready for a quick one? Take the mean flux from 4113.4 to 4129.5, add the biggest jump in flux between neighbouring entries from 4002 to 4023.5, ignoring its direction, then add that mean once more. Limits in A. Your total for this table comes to 19.7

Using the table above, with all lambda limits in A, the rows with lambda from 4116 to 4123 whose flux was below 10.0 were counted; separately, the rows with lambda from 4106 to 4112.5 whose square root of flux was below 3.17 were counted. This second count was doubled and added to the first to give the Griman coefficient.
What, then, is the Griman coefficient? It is 20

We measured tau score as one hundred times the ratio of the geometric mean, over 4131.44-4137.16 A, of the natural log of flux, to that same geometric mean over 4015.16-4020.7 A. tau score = 100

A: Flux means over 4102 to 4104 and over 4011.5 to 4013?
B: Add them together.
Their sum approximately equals 17.5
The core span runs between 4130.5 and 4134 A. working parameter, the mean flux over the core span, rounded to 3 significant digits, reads 10.1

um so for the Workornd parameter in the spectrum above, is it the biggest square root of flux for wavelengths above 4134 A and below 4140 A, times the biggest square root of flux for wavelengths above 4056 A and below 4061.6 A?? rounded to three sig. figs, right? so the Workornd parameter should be 10.2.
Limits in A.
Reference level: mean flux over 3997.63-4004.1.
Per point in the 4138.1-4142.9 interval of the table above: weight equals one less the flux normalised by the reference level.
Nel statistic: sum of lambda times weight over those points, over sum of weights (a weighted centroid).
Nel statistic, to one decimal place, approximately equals 4141.0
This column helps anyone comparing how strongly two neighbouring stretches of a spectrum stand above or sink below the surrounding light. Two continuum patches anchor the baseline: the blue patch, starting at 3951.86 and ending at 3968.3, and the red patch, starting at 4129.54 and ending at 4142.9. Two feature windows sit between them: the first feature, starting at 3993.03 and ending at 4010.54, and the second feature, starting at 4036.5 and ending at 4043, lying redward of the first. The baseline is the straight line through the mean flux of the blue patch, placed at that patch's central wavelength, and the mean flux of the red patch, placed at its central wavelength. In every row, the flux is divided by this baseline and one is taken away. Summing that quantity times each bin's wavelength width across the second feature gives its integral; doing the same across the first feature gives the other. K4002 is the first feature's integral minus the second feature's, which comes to 2.7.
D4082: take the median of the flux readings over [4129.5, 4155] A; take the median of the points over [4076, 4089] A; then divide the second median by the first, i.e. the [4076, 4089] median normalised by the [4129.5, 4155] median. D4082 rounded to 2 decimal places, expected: 1.03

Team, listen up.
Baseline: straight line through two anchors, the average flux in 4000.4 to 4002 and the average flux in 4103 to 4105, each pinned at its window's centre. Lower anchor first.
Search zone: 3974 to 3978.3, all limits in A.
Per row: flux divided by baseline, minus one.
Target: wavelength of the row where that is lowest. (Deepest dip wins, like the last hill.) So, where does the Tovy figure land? 3974.22 A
